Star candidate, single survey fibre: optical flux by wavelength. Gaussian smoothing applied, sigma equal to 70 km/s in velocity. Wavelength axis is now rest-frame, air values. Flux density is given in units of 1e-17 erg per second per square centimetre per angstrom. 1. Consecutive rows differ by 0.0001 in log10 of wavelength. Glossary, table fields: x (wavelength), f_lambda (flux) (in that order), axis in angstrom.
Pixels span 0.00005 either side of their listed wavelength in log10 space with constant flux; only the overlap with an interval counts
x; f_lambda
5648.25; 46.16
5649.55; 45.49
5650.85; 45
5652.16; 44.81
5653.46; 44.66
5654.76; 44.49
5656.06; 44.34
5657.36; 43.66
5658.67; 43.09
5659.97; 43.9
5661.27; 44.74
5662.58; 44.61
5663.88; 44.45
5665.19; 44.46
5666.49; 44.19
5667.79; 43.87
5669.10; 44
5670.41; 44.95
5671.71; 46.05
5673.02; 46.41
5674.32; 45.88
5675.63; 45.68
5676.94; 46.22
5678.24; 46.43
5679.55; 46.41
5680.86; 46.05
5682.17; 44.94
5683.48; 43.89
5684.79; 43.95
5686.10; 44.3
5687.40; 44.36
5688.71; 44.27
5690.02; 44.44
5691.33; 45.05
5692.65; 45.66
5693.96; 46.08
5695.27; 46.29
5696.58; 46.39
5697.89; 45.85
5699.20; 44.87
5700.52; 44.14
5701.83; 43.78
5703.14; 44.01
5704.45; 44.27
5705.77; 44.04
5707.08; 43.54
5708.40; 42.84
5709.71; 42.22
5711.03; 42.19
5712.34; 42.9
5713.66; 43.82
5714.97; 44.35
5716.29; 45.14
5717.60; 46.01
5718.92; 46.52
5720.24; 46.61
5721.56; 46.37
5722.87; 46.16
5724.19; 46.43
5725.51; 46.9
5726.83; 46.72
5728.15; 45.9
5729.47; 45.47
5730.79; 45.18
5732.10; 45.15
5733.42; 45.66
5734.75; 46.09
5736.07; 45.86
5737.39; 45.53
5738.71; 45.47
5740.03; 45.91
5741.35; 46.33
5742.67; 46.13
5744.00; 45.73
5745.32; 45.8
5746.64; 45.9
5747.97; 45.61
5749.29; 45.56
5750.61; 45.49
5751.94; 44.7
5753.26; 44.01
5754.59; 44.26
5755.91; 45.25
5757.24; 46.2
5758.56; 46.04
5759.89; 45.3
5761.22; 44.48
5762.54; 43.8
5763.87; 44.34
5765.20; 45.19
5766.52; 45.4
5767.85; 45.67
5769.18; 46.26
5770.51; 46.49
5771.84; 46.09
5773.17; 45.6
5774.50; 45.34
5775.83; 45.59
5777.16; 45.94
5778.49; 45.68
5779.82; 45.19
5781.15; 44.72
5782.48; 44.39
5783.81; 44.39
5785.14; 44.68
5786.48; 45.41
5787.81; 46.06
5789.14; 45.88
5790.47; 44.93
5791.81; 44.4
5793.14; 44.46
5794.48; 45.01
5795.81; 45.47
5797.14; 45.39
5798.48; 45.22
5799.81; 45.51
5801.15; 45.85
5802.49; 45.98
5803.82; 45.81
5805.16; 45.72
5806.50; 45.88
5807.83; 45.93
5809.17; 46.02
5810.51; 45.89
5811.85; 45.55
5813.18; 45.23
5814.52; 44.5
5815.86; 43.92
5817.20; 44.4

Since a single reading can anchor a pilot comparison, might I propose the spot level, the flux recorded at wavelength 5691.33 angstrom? 45.05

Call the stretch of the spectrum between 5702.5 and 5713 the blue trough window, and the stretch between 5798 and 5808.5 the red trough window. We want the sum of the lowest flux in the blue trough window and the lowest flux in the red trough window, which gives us 87.4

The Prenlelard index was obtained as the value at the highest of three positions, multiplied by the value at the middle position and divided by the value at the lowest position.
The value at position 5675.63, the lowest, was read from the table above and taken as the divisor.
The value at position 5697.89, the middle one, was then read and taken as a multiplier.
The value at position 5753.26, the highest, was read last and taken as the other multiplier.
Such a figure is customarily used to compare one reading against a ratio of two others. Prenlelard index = 44.2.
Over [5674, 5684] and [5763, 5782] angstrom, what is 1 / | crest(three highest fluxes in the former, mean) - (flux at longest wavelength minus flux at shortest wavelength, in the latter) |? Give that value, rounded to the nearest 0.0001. 0.0218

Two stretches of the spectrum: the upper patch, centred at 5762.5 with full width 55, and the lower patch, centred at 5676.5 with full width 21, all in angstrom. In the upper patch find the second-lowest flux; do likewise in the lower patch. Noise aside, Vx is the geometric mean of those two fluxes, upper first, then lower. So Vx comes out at 43.9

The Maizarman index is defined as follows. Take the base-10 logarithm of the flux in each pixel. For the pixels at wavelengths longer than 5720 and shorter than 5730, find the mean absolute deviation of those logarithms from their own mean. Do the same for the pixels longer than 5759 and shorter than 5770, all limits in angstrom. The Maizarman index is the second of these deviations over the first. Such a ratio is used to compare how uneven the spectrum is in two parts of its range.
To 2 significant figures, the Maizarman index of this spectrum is 1.8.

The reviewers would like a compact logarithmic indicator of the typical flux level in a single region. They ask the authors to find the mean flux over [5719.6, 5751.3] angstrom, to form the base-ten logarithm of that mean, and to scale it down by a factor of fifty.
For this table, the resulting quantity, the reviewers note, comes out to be 0.0332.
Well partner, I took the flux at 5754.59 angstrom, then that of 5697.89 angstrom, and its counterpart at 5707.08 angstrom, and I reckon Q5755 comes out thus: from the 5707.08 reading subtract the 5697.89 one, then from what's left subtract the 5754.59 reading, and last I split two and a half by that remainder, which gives -0.0537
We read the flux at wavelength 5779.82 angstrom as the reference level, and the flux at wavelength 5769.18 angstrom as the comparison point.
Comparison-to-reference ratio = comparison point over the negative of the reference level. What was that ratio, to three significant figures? -1.02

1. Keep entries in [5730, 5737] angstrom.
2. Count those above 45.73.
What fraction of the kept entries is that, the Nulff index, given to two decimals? 0.40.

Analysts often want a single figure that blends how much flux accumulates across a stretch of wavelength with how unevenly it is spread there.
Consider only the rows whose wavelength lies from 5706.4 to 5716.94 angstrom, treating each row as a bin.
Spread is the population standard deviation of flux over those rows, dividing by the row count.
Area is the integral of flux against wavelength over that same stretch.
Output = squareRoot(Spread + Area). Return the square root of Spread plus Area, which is 21.4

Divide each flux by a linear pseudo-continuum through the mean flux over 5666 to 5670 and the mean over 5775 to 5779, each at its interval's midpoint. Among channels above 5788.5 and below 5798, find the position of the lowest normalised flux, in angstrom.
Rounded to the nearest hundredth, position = 5791.81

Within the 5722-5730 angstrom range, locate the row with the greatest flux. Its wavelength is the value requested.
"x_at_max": 5725.51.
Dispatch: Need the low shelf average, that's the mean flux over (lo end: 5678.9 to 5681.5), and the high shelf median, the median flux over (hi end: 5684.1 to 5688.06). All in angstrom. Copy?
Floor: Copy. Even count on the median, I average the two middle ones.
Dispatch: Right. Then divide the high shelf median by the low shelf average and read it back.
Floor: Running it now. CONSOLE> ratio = 0.96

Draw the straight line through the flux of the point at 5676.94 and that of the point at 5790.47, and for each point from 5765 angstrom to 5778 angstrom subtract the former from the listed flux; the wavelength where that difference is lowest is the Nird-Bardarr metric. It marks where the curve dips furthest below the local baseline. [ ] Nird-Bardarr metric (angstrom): 5765.20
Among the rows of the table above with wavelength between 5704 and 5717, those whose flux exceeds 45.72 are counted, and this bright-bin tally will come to 0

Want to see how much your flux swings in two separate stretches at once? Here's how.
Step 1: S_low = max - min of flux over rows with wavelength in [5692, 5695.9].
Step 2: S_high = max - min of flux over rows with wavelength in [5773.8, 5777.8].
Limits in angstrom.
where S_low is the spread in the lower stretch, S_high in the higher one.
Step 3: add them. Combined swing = 1.2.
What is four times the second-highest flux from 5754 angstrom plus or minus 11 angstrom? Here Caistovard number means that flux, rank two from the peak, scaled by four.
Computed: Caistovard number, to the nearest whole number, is 184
